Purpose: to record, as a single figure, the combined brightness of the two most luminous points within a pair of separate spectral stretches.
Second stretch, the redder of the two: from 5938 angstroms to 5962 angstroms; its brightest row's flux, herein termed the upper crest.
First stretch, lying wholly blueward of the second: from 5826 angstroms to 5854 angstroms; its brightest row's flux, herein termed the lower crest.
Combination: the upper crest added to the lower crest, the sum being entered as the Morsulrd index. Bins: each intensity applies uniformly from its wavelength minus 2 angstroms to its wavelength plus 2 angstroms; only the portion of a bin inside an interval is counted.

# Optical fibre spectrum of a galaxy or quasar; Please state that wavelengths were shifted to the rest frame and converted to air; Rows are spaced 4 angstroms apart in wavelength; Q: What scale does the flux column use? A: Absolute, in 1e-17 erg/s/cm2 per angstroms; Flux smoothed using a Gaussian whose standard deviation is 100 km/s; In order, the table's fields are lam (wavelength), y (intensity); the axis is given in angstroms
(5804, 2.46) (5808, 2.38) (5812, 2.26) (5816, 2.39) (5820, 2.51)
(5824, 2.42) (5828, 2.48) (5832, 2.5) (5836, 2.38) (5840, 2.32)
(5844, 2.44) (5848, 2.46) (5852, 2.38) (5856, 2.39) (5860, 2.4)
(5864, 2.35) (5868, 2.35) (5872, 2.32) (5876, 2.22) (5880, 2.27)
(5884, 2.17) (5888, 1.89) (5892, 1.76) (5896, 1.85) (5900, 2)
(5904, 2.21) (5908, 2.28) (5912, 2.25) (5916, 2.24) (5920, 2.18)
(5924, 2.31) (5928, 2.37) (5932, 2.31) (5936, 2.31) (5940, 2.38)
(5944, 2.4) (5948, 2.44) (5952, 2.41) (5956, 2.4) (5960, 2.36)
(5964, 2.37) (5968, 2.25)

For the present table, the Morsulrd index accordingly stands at 4.94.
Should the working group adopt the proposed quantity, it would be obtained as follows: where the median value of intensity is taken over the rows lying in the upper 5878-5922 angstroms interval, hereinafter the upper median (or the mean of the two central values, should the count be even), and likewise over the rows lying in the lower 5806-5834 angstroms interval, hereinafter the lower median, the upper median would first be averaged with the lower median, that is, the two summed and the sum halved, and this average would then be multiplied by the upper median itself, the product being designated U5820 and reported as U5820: 5.01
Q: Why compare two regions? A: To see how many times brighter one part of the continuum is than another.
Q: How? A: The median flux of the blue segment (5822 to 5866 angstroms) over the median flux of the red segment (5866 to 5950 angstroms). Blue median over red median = 1.06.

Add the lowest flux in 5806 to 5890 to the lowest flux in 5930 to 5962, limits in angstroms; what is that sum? 4.2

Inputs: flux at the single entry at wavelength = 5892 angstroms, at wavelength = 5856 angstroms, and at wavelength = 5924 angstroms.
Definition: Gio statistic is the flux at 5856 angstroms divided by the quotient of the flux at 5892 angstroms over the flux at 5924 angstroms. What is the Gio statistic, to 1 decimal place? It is 3.1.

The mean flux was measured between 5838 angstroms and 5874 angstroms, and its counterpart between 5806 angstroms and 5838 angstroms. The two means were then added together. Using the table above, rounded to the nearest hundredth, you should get 4.79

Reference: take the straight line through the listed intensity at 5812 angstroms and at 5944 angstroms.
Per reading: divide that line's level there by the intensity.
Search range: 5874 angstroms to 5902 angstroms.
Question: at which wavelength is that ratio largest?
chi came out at 5892 angstroms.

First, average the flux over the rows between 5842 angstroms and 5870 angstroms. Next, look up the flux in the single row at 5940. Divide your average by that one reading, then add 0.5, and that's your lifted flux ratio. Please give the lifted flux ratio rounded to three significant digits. 1.51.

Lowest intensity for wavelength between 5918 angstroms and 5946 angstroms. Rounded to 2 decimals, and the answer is 2.18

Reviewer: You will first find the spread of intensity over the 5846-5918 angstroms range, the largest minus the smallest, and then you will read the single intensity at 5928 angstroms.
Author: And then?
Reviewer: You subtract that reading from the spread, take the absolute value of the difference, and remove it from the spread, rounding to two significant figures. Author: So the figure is -0.97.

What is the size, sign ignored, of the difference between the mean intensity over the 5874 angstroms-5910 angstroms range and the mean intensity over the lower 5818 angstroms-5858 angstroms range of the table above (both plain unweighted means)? 0.36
